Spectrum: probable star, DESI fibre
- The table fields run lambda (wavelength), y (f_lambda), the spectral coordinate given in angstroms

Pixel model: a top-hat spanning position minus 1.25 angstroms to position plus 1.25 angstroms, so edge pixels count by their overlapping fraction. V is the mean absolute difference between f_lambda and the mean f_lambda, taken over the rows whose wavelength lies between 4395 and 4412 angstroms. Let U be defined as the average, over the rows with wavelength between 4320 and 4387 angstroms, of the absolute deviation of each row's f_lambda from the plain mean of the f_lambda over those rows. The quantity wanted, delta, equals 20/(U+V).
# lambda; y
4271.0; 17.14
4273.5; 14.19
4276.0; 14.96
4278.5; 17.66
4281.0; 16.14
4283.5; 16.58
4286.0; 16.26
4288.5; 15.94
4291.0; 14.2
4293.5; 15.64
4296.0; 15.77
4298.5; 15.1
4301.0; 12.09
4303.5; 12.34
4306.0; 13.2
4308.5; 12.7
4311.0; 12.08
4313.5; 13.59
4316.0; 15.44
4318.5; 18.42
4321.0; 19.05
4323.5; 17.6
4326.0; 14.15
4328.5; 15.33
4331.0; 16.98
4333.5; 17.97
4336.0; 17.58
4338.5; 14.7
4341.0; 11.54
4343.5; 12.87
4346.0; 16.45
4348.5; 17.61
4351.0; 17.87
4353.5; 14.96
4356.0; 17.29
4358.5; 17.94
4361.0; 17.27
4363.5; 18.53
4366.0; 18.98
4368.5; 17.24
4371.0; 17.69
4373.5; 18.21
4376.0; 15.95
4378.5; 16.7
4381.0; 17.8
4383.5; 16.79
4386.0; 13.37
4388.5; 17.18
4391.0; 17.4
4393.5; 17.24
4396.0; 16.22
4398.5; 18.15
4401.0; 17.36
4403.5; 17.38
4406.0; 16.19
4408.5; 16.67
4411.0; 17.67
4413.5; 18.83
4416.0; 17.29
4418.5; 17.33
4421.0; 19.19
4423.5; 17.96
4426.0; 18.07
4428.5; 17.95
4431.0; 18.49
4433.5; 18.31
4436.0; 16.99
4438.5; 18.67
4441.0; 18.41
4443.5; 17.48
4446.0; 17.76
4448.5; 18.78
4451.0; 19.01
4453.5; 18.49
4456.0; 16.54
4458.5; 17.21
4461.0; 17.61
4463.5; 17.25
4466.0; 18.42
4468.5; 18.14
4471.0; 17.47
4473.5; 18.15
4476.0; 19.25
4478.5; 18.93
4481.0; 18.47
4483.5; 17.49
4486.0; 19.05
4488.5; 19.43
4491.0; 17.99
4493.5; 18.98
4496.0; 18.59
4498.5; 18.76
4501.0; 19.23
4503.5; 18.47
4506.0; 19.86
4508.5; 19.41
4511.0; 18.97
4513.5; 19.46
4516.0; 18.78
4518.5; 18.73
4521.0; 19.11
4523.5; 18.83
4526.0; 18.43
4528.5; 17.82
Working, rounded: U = 1.49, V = 0.63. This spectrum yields 9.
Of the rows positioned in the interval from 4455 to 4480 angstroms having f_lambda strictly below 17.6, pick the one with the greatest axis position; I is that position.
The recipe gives 4471.0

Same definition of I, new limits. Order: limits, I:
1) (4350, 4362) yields 4361.0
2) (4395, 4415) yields 4408.5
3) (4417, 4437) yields 4436.0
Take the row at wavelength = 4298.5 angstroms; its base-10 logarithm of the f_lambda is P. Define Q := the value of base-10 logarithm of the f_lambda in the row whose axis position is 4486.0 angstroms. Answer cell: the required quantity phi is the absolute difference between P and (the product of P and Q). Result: 0.33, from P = 1.18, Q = 1.28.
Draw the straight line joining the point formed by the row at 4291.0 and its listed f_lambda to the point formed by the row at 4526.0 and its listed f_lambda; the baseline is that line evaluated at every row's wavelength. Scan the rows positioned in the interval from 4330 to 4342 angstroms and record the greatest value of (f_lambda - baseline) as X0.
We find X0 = 3.0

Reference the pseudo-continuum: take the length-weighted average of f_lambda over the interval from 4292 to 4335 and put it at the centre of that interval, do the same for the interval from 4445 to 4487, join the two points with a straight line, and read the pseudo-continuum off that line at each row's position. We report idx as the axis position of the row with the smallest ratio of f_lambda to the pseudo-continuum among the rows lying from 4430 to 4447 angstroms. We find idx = 4436.0 angstroms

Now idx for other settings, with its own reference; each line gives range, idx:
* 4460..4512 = 4483.5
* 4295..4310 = 4301.0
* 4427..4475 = 4456.0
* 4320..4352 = 4341.0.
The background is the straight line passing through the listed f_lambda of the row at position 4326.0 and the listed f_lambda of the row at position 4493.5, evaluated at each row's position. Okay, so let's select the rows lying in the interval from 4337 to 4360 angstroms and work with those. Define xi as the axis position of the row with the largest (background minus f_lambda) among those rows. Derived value 4341.0 angstroms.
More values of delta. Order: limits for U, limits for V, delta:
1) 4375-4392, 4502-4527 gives 14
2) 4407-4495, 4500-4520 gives 20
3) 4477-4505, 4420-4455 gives 22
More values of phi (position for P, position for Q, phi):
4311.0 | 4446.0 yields 0.27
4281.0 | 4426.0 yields 0.31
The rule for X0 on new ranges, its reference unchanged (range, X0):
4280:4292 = 2.5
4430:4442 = 1.8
